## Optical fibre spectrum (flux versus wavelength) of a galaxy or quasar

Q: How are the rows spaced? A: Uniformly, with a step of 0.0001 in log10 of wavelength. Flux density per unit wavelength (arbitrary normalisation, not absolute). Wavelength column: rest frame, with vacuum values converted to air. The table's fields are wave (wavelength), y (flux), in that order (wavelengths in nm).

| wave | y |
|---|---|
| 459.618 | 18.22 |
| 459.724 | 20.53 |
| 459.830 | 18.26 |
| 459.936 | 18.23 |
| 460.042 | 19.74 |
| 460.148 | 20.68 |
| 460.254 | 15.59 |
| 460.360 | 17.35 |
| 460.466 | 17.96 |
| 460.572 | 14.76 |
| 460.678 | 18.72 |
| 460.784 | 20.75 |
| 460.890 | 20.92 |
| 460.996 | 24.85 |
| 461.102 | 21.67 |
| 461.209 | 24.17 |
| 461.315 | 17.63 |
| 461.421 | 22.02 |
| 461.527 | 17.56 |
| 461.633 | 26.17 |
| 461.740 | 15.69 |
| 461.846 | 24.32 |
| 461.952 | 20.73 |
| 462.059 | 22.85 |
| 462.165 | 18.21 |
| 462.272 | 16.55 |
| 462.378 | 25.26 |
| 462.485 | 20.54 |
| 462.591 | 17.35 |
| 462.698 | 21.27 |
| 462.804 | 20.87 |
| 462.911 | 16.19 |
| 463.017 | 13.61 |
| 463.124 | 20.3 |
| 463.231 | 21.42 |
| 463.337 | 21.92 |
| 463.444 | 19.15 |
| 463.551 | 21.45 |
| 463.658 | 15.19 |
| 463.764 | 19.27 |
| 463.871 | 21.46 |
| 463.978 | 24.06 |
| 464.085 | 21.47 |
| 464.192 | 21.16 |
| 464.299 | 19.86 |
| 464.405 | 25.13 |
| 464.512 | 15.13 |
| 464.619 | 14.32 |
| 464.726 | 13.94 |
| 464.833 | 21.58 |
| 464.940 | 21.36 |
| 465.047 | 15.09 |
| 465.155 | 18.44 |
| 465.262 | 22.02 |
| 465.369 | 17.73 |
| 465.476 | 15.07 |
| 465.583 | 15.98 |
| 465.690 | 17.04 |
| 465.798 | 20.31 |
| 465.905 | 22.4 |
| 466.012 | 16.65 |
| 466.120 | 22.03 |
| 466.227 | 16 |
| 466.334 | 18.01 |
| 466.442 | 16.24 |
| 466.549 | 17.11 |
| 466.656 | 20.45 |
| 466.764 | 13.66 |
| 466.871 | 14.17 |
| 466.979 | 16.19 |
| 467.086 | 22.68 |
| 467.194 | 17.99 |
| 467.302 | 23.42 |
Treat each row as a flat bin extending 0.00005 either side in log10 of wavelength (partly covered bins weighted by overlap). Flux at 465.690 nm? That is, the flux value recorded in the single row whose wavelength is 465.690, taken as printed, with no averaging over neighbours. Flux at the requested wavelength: 17.04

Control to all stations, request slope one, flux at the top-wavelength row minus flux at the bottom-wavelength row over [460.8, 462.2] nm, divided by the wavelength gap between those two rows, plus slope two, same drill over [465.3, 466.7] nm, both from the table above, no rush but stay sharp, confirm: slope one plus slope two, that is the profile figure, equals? 0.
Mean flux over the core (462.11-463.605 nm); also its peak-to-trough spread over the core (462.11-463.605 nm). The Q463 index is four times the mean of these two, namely 62.5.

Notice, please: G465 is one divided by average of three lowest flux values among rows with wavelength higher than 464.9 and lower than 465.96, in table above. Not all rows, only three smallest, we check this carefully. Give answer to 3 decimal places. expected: 0.065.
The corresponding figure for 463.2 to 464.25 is 0.056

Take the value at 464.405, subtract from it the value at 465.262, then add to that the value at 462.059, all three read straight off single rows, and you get 26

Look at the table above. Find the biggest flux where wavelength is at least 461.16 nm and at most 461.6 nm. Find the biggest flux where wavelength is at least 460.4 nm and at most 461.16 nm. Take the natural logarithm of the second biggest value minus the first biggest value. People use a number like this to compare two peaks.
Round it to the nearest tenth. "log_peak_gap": -0.4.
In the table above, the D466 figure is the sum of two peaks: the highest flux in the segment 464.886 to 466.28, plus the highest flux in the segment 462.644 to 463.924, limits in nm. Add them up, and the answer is 44.3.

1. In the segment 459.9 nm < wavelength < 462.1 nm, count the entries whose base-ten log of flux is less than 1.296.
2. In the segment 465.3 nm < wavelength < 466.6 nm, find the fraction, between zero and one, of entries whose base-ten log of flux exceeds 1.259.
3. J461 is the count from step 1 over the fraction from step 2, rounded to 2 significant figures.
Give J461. 40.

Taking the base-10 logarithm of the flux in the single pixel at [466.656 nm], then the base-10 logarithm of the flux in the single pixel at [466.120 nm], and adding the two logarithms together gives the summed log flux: 2.65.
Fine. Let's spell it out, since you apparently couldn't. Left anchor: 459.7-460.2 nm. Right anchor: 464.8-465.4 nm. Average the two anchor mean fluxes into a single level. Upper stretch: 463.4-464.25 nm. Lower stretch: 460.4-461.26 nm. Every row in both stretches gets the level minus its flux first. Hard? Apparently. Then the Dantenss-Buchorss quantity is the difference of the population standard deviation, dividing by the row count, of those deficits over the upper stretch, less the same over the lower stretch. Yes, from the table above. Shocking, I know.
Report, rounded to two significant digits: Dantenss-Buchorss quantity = -0.66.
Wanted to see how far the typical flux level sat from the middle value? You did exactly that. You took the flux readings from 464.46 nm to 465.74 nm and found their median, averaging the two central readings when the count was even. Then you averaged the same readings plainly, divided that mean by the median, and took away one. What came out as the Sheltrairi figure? 0.05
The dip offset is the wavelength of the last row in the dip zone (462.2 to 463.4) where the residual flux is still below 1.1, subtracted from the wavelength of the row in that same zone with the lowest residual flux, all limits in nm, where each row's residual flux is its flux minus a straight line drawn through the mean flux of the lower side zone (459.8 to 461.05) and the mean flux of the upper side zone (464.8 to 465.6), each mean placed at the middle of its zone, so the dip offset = 0.00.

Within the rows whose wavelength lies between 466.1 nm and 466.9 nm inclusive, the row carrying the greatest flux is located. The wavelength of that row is 466.120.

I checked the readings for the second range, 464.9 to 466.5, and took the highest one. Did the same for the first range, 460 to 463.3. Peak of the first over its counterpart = 1.17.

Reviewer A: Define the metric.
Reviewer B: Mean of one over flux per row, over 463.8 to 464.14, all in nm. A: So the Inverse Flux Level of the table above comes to 0.045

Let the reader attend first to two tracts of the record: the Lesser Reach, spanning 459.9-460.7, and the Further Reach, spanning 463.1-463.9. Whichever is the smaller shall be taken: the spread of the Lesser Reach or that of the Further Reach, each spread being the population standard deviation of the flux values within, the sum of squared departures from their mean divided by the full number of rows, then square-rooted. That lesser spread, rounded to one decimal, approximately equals 1.9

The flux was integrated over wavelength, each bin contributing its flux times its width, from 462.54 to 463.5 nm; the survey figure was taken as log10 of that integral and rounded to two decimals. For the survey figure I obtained 1.26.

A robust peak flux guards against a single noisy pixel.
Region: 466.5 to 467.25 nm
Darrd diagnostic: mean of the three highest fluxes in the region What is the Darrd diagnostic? 20.4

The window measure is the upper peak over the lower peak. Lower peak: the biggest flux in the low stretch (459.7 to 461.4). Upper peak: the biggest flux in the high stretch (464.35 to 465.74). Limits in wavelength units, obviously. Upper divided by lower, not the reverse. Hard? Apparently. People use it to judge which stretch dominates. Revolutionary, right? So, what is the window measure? 1.01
